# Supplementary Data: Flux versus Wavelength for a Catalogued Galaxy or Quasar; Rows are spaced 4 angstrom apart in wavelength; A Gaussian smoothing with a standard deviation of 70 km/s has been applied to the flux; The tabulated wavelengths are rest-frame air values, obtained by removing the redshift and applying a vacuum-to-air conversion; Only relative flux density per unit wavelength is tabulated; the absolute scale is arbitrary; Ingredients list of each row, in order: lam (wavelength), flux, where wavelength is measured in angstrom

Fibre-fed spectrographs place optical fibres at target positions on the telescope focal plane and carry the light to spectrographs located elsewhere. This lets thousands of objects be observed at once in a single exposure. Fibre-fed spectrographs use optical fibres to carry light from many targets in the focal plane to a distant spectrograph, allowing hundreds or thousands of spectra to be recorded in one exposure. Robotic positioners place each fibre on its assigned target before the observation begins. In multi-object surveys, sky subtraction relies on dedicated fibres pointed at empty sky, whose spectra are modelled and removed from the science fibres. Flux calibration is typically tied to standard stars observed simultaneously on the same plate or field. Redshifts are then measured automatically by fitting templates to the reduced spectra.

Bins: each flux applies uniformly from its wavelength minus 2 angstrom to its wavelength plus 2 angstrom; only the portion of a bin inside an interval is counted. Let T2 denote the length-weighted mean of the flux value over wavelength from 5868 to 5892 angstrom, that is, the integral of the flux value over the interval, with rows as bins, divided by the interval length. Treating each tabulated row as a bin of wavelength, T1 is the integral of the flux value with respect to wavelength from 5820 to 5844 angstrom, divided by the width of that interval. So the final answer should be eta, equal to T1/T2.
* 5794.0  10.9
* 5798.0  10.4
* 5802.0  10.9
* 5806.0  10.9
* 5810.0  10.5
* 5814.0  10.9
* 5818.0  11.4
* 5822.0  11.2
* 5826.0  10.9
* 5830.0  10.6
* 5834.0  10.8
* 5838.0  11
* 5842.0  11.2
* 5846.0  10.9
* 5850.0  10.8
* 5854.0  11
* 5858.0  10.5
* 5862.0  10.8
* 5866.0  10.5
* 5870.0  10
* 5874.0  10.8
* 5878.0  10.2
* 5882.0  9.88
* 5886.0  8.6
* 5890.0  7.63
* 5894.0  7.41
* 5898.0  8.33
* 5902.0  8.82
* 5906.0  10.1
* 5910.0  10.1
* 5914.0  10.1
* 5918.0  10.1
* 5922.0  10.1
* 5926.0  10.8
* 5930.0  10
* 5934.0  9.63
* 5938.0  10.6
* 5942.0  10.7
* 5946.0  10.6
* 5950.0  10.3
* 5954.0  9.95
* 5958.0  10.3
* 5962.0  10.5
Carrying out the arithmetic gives 1.15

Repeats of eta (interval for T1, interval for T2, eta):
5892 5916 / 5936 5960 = 0.88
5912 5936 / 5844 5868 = 0.94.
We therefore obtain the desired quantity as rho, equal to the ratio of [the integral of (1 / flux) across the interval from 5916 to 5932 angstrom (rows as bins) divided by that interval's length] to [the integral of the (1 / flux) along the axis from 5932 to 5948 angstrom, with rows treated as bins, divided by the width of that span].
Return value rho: 1.01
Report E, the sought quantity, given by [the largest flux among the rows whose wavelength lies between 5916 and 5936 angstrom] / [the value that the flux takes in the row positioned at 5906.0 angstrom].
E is 1.07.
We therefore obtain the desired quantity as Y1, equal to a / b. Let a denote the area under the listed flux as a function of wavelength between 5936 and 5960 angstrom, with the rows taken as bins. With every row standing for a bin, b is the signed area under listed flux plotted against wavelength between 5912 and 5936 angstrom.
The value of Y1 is 1.03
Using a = 250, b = 243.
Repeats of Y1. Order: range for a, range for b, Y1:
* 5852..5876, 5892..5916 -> 1.16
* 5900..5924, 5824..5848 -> 0.91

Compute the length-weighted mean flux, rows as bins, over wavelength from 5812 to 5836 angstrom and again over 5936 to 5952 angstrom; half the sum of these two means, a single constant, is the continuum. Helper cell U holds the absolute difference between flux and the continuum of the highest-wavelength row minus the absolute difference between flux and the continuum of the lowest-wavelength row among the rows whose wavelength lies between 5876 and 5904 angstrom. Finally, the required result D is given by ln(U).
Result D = 0.3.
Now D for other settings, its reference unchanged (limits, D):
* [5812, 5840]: -2.3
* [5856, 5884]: -0.5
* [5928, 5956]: -3.0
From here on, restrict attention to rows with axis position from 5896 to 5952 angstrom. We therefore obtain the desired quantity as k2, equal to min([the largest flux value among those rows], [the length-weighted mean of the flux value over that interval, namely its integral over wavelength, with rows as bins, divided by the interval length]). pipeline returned 10.0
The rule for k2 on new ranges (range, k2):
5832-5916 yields 10.0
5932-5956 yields 10.3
